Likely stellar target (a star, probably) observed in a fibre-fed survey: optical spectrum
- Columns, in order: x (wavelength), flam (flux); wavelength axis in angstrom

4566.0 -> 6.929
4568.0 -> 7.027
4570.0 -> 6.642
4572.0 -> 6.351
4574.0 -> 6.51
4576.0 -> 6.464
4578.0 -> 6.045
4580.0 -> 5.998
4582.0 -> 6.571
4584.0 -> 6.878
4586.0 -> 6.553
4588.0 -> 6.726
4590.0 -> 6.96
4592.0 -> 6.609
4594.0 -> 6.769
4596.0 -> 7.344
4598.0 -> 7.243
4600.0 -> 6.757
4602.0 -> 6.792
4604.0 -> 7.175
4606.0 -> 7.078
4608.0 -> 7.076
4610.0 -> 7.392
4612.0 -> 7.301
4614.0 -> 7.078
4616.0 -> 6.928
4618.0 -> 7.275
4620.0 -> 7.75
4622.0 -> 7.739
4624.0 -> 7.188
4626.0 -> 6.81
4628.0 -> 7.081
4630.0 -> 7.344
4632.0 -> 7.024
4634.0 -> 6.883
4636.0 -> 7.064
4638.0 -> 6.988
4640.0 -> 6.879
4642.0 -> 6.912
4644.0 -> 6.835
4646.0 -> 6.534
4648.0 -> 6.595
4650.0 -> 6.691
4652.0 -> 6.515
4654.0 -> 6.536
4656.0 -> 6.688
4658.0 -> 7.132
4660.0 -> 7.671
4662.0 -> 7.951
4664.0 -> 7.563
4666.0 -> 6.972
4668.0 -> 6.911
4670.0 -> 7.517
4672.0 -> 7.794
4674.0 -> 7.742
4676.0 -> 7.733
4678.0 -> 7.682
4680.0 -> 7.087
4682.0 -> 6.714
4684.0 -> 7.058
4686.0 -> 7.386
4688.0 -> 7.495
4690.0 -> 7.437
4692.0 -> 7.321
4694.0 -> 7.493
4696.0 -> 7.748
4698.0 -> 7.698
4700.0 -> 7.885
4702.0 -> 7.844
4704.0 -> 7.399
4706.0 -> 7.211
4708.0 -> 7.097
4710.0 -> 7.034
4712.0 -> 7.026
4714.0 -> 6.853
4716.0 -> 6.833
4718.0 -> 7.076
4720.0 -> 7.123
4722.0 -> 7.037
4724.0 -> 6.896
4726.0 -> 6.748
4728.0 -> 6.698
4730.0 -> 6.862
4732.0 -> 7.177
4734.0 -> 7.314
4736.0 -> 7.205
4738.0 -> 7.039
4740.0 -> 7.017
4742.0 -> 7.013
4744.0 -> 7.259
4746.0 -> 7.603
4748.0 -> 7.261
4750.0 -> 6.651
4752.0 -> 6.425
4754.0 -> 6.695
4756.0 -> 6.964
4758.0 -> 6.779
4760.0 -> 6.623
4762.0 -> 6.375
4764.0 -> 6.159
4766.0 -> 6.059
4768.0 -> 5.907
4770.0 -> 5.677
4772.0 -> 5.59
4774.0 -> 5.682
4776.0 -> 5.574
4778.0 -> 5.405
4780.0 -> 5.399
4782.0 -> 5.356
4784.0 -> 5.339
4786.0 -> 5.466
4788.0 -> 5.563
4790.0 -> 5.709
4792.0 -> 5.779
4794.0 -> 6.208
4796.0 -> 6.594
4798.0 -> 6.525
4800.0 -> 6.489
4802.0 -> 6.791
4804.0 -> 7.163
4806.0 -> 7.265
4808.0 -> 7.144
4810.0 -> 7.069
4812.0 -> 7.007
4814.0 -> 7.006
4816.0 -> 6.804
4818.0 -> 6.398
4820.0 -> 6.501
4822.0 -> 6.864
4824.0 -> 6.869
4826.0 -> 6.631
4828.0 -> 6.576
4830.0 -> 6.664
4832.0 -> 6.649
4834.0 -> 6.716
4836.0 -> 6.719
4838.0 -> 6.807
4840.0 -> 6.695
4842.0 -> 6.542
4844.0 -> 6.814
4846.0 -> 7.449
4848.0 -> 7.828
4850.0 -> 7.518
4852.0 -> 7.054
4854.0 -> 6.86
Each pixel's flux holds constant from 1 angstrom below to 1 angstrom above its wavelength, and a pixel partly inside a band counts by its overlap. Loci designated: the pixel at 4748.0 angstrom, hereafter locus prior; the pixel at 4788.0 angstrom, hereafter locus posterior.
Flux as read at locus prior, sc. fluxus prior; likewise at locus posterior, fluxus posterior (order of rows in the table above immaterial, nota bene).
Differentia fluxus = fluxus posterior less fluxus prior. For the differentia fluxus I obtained -1.7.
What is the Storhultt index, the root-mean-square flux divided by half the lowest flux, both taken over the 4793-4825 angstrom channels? 2.19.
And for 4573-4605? 2.24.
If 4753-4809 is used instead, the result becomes 2.32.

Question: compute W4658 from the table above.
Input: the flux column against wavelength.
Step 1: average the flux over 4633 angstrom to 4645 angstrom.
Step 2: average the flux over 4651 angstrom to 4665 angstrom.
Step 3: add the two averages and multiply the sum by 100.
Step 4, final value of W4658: 1408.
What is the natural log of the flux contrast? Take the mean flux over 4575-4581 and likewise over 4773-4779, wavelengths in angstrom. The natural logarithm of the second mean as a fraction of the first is -0.11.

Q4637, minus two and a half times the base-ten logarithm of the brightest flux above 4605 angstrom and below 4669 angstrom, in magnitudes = -2.25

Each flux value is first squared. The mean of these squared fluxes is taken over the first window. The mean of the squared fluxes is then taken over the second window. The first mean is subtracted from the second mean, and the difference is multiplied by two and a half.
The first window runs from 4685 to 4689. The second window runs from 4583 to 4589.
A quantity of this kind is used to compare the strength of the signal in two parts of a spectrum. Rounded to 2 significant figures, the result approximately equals -26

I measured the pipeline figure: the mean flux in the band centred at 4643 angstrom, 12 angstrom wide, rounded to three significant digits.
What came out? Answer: 6.79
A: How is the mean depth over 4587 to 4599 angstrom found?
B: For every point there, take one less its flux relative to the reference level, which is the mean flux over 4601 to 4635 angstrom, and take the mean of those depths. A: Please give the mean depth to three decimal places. 0.032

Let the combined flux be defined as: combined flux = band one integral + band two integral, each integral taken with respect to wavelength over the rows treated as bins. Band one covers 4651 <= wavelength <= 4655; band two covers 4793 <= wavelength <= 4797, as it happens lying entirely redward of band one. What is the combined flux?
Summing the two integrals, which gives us 51.7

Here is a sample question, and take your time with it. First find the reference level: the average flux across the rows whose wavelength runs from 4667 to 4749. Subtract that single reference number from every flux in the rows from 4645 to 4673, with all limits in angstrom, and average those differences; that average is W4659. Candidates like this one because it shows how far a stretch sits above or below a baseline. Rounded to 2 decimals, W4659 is -0.18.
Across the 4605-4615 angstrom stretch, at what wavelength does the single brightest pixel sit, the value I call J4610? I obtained 4610.0 angstrom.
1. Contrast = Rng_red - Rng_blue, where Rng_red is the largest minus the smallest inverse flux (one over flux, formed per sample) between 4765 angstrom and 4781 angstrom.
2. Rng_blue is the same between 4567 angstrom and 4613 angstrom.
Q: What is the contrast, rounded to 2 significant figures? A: -0.011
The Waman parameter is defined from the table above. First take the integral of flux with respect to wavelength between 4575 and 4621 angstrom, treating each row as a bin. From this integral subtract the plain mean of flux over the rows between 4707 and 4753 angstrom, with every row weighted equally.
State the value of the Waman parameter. 311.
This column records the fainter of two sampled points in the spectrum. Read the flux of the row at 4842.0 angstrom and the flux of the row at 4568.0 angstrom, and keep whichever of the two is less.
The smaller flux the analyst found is 6.5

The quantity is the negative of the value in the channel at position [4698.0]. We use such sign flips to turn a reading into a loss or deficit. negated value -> -7.70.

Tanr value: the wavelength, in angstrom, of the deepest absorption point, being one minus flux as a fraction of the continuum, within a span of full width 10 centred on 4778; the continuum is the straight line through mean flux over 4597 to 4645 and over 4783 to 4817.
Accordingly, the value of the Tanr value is 4782.0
